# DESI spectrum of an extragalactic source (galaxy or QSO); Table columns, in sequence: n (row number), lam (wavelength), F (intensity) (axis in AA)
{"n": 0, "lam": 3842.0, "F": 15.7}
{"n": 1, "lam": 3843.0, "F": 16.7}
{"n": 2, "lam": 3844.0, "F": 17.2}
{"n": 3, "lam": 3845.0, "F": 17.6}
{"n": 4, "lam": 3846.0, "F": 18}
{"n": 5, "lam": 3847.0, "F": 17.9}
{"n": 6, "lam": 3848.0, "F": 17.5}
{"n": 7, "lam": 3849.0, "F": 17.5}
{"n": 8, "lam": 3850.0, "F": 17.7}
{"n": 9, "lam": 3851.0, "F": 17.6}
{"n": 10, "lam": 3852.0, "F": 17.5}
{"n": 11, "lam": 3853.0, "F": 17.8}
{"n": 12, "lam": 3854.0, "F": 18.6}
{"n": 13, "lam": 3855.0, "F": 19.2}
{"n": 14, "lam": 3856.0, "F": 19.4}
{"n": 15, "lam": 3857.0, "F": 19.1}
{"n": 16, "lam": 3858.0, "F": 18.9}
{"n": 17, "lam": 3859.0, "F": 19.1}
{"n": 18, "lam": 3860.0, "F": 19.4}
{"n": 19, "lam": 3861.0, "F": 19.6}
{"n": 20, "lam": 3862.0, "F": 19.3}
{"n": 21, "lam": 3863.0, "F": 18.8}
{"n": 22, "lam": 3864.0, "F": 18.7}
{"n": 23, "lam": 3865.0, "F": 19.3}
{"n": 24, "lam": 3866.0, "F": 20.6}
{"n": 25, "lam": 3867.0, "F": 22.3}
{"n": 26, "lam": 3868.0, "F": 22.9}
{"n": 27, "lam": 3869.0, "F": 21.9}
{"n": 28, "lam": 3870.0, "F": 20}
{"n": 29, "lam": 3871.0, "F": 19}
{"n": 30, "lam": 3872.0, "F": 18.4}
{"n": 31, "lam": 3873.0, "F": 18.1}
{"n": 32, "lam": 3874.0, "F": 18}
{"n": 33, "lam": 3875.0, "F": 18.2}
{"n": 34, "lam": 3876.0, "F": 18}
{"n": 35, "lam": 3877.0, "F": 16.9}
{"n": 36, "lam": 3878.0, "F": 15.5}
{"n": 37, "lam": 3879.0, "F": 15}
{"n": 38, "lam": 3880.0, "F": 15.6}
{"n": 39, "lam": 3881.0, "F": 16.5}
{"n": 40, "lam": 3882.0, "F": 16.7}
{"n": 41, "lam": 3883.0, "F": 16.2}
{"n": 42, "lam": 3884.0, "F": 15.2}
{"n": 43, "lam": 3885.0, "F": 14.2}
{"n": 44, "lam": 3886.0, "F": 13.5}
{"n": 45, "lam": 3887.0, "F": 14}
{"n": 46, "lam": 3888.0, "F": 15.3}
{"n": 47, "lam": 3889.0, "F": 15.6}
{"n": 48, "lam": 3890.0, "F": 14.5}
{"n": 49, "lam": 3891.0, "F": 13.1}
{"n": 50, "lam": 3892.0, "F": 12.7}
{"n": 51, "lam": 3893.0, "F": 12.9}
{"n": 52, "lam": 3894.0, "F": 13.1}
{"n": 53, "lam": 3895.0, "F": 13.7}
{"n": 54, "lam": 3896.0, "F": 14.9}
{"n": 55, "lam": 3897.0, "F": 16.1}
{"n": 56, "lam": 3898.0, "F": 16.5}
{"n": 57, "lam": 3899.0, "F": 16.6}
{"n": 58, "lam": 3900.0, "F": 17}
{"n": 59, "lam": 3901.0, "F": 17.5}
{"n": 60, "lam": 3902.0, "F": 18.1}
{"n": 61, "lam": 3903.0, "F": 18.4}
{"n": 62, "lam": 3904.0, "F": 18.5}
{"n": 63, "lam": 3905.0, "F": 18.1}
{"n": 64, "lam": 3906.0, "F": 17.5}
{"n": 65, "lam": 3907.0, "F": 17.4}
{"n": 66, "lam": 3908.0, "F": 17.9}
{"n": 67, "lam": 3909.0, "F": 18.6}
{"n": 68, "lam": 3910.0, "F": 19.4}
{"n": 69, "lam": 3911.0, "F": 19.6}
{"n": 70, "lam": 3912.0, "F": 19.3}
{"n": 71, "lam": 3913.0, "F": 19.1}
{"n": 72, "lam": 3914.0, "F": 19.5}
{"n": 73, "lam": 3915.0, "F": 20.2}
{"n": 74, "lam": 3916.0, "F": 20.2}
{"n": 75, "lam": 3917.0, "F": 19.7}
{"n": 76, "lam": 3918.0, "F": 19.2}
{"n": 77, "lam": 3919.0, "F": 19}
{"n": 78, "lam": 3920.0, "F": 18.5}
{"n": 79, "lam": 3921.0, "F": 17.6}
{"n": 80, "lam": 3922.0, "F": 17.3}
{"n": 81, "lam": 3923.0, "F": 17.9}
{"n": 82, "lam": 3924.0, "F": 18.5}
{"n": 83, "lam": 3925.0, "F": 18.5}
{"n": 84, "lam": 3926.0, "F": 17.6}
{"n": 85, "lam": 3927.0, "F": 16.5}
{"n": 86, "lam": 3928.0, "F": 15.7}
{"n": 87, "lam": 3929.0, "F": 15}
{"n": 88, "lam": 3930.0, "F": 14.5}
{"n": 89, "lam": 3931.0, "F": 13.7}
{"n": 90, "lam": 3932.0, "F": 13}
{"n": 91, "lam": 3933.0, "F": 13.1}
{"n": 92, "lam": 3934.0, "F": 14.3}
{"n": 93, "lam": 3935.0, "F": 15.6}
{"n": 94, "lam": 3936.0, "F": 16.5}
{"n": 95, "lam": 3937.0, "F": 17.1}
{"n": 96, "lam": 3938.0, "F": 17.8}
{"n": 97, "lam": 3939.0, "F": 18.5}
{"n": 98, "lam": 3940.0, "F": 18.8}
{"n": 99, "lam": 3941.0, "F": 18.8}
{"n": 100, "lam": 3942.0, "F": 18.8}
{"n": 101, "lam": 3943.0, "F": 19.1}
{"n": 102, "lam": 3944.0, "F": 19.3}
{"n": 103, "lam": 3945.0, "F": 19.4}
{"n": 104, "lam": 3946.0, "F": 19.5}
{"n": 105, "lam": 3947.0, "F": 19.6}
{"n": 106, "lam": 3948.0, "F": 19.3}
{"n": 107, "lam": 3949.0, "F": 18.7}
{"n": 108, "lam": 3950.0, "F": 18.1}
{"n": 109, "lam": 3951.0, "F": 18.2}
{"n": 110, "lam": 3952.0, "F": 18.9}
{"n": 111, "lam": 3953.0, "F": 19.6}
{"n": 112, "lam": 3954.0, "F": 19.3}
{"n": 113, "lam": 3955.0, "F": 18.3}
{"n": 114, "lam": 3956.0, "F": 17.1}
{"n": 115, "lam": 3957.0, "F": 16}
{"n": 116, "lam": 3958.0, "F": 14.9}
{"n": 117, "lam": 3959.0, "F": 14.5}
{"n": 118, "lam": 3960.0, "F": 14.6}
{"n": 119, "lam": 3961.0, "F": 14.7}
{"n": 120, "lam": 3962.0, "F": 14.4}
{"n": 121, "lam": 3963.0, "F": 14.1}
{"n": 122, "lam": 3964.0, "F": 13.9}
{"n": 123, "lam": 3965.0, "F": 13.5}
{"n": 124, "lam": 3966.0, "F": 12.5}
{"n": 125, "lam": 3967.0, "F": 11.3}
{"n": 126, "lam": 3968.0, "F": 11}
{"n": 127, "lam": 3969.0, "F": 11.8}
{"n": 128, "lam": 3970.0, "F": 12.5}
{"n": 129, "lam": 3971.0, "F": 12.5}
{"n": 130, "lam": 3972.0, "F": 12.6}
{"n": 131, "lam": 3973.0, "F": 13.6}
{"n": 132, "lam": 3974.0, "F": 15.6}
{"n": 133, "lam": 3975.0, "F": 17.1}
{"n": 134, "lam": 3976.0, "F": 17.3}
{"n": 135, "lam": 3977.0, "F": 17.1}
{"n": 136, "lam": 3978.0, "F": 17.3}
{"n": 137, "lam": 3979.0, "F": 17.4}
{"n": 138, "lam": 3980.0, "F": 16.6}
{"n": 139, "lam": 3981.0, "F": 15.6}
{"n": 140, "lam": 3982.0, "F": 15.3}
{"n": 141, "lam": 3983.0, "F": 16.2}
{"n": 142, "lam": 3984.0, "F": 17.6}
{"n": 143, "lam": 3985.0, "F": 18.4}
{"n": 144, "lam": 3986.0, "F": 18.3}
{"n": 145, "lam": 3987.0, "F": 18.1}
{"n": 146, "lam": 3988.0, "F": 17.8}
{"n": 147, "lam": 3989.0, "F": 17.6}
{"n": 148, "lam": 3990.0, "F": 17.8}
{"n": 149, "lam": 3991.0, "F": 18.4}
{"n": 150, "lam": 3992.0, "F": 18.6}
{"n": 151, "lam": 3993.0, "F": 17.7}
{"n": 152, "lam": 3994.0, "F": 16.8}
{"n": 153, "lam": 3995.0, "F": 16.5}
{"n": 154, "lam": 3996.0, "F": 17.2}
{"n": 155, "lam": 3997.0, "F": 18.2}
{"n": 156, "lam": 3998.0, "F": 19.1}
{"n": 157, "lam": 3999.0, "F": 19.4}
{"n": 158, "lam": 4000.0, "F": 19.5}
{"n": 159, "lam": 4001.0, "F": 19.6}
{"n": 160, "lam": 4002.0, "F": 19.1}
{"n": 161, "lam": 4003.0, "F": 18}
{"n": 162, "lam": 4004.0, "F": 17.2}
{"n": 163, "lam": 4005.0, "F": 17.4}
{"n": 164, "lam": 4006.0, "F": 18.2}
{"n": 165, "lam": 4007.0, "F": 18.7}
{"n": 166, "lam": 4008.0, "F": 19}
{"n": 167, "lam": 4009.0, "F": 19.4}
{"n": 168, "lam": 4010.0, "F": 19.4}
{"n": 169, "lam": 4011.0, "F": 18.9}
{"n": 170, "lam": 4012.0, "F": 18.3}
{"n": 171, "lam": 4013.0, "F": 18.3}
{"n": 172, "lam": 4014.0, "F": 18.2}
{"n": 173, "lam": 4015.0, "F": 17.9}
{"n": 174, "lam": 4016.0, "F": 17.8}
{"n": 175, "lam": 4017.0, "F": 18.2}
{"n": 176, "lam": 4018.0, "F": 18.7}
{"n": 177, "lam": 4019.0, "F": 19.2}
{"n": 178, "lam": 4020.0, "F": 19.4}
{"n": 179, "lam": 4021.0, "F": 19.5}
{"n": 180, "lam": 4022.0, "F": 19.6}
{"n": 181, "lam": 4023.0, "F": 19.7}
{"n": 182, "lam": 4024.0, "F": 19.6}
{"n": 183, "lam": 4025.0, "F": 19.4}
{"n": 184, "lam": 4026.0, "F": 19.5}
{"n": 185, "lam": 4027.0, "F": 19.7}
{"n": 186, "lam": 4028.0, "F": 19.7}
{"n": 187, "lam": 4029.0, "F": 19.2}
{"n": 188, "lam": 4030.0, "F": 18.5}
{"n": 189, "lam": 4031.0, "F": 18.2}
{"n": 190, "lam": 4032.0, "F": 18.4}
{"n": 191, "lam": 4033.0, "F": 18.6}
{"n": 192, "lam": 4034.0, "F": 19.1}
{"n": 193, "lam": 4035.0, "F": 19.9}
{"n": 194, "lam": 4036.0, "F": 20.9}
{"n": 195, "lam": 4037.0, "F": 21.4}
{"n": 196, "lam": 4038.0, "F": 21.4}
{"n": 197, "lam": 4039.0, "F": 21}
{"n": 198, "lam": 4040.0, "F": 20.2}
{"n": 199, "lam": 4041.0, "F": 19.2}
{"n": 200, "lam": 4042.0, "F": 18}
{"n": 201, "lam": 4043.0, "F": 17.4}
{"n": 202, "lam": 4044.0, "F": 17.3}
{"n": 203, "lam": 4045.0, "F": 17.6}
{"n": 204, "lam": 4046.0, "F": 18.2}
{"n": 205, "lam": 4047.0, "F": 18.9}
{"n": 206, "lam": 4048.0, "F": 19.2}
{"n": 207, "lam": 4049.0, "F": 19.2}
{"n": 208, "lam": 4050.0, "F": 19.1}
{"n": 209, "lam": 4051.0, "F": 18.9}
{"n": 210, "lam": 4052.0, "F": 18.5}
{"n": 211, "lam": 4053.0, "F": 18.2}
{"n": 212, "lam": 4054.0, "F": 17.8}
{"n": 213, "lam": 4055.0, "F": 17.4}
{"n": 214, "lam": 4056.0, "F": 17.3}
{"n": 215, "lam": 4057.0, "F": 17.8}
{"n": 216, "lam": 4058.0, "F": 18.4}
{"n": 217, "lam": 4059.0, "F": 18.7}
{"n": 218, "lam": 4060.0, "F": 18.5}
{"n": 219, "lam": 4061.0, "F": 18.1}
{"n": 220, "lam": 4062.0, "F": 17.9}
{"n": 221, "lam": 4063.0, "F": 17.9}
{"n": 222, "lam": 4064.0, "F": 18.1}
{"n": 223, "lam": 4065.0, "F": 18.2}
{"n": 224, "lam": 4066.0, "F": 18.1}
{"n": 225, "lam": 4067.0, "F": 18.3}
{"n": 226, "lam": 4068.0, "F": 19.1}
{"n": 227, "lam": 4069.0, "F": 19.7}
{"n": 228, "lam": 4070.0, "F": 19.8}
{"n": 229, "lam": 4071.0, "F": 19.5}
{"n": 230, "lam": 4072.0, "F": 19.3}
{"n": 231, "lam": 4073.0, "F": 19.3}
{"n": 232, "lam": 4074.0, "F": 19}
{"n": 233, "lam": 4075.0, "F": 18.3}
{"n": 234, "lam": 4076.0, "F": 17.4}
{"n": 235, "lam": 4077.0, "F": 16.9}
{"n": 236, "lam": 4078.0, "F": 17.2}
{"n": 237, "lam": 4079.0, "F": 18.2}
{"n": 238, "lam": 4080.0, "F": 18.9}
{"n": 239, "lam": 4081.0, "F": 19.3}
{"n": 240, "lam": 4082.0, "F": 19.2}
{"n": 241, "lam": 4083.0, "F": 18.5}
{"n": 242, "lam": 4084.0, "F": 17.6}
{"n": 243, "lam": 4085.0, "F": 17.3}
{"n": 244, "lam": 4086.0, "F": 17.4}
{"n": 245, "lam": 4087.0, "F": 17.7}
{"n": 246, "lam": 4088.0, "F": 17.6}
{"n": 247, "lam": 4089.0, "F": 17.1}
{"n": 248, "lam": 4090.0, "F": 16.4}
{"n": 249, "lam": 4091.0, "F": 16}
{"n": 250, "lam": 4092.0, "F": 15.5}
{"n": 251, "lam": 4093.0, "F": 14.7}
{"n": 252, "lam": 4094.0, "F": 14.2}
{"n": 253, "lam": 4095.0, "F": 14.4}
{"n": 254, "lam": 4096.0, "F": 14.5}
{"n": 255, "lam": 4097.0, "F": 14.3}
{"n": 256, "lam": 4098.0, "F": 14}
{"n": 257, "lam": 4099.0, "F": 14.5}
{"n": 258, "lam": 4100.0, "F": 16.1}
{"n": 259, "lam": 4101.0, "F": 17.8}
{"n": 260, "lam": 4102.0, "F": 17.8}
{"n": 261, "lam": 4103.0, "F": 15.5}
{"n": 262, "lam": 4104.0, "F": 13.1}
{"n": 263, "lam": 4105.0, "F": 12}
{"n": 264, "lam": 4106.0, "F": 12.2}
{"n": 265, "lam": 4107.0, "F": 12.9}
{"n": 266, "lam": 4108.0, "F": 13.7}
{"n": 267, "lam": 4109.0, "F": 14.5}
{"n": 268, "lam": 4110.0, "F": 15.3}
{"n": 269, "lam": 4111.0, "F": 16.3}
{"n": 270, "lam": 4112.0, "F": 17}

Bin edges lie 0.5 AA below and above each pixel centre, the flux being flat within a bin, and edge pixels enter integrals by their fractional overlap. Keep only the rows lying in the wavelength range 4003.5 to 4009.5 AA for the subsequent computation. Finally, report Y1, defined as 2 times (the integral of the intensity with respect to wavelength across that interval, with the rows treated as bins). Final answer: 220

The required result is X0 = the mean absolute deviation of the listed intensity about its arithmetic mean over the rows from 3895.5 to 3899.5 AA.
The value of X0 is 0.56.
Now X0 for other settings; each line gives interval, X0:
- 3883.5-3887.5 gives 0.49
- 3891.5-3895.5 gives 0.30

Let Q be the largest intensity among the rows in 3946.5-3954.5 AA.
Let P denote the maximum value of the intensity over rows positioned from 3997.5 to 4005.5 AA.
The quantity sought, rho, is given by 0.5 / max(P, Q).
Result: 0.0255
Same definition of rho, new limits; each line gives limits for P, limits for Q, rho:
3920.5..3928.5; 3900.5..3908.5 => 0.0270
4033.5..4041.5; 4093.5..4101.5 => 0.0234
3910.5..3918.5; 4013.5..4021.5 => 0.0248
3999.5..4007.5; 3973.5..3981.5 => 0.0255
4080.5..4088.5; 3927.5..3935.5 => 0.0259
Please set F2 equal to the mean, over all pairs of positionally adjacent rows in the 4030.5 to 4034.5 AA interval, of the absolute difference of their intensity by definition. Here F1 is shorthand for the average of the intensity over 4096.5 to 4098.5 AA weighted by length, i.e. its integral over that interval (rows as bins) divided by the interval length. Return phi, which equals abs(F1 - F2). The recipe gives 14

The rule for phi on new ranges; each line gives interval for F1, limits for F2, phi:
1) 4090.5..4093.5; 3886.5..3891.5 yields 14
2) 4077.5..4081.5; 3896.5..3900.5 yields 18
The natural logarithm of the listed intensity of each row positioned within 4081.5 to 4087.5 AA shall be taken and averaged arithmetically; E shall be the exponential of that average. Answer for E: 17.9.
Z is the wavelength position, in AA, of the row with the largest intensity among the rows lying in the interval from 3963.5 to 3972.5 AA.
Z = 3964.0 AA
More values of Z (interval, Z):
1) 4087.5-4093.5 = 4088.0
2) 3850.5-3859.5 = 3856.0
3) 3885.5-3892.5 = 3889.0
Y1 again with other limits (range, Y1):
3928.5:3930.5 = 59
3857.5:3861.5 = 154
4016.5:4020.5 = 151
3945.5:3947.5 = 78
